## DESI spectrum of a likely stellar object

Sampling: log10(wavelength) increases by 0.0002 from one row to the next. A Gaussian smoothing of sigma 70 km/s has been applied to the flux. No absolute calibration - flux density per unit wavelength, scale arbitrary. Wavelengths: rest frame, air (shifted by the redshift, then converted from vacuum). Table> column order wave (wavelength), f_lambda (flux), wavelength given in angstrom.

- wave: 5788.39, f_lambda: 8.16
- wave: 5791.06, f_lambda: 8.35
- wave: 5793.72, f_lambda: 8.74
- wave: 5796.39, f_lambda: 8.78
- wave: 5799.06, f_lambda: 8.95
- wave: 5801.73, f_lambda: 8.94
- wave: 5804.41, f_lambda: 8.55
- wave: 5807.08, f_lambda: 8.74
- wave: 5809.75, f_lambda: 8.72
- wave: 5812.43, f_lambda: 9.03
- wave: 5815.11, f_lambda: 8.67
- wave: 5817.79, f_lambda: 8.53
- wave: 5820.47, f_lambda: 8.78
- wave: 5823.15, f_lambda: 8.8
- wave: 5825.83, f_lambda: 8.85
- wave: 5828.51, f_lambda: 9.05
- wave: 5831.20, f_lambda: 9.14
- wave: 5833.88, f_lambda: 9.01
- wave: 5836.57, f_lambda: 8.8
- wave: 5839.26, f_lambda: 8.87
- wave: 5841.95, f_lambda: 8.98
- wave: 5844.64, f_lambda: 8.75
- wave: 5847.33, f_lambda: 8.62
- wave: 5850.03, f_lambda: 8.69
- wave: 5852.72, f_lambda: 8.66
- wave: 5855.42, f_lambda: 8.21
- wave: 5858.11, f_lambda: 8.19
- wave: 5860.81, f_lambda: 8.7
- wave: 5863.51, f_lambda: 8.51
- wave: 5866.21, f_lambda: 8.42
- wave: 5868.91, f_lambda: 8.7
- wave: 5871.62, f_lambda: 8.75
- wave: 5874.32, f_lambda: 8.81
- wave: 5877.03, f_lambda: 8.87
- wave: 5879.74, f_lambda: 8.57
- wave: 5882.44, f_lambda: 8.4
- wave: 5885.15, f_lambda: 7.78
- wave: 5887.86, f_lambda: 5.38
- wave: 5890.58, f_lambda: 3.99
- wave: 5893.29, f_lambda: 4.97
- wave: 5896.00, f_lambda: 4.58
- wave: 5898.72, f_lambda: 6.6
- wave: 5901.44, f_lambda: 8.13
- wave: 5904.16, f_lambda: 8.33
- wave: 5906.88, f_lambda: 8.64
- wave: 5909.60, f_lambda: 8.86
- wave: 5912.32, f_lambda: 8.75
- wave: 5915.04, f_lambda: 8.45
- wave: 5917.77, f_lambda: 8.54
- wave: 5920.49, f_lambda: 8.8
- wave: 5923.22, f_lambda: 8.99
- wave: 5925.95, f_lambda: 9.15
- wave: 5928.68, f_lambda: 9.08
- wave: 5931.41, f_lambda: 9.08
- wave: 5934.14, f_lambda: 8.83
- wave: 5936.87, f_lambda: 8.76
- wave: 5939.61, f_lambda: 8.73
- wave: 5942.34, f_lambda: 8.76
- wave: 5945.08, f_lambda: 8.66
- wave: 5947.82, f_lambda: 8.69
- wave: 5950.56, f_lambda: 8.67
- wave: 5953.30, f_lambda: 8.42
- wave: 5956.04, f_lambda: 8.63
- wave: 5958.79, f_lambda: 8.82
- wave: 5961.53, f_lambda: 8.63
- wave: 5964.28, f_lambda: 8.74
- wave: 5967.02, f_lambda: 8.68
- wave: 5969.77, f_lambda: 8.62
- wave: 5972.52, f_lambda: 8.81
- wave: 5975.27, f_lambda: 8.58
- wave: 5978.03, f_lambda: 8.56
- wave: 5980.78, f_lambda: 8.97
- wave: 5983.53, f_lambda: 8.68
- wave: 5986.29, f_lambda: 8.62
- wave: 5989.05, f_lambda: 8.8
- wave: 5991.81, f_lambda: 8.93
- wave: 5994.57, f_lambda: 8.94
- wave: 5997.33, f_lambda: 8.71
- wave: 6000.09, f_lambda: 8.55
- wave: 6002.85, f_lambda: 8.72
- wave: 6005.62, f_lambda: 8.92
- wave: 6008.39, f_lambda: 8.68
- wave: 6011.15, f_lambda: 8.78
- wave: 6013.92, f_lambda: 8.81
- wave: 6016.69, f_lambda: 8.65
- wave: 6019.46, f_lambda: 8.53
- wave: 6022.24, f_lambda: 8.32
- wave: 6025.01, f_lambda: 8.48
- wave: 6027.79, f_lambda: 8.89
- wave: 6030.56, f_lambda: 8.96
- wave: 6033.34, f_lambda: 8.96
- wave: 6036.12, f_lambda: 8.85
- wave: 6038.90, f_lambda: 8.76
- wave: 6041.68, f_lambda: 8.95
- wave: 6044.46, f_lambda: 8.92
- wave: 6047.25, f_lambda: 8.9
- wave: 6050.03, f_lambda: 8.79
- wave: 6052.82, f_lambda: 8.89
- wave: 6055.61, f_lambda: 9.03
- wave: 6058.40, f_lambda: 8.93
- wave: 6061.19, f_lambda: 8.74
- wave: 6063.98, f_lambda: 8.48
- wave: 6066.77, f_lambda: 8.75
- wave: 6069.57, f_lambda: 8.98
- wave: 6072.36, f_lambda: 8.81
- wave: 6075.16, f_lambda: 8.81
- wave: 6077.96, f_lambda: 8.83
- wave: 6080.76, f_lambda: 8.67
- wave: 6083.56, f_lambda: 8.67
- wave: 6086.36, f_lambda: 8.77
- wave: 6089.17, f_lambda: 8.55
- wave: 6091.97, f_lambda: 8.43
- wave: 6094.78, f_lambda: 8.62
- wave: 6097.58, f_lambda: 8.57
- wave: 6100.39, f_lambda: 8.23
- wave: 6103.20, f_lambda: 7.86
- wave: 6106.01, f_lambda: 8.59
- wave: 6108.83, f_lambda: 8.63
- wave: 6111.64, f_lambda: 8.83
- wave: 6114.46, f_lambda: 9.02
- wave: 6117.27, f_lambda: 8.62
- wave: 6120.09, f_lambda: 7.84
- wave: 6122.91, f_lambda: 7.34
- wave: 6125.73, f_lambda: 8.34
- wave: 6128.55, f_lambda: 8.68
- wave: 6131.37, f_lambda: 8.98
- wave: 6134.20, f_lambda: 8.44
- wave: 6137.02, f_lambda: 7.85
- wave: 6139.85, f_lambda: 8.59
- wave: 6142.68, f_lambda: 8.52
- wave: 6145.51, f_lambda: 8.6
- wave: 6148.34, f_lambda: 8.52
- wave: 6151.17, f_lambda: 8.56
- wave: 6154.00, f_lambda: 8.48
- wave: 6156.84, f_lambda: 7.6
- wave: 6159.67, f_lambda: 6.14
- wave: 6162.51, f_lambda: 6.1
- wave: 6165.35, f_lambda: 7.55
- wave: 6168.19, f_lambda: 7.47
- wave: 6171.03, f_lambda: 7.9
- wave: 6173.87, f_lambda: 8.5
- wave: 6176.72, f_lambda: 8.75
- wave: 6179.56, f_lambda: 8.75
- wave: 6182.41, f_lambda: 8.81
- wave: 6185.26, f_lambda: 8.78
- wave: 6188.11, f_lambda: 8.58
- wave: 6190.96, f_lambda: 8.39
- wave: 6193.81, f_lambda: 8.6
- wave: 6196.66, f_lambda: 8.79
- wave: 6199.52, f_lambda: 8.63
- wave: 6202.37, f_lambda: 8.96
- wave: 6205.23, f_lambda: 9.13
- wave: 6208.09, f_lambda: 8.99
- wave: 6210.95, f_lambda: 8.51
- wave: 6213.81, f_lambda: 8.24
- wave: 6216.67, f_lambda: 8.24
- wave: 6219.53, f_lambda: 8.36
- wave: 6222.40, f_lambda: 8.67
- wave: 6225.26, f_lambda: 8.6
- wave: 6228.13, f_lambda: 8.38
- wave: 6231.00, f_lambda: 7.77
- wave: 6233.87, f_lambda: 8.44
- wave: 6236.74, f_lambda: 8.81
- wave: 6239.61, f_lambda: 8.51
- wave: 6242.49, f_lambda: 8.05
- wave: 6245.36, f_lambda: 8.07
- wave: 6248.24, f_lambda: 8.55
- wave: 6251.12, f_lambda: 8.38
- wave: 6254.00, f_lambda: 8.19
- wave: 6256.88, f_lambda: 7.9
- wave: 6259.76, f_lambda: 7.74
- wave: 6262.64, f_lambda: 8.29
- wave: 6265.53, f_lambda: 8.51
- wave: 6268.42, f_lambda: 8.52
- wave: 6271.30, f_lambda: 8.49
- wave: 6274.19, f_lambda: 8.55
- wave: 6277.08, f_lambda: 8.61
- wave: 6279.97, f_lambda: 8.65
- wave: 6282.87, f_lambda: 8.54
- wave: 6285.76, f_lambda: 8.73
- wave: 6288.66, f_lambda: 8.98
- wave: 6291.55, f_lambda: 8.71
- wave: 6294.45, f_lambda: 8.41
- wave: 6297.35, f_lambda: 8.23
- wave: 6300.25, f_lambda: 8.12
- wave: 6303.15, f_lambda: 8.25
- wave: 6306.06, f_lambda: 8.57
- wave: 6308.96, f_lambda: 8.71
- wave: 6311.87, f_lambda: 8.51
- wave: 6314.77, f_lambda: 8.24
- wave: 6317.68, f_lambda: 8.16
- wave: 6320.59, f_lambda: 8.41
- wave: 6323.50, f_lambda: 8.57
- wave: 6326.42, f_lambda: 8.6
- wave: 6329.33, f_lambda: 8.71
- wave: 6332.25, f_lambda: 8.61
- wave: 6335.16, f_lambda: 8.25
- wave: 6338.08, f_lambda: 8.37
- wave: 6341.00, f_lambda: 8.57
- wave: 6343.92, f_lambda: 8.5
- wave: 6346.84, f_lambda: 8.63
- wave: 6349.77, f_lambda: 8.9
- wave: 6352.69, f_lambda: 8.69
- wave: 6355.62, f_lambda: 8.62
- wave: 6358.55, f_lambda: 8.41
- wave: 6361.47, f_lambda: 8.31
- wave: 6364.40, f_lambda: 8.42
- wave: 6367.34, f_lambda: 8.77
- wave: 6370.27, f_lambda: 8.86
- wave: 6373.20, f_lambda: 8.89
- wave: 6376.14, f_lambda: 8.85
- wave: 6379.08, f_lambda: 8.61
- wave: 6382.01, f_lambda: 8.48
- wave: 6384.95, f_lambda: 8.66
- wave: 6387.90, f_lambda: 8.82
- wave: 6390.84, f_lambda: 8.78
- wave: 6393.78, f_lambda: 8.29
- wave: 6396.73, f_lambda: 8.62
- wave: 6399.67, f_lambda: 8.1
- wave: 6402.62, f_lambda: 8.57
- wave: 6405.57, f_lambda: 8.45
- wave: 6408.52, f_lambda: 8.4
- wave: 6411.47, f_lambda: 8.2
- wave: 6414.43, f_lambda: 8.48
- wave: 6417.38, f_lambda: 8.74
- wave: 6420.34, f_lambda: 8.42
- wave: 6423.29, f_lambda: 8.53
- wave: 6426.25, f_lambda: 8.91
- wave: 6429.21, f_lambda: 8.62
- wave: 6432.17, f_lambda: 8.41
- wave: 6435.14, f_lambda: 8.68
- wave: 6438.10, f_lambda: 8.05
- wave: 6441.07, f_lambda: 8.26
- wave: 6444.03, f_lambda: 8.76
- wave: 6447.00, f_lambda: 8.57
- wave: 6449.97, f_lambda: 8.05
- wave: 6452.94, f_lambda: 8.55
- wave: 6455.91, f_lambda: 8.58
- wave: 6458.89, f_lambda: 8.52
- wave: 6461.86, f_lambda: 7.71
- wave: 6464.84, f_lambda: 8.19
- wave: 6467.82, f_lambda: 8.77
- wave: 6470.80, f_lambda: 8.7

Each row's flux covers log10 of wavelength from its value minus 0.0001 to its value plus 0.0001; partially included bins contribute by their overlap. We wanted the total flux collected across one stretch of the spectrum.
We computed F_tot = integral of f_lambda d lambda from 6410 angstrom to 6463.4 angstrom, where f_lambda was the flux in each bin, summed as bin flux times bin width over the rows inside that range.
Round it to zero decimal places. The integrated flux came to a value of 451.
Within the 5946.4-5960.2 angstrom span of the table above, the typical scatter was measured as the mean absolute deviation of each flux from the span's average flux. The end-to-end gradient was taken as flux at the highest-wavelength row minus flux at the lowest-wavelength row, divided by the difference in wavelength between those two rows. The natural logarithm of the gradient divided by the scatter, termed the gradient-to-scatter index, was -2.1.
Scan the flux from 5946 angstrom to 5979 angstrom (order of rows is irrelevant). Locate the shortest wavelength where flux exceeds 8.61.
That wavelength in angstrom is 5947.82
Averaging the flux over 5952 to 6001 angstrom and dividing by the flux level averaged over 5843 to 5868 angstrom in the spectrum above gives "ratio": 1.02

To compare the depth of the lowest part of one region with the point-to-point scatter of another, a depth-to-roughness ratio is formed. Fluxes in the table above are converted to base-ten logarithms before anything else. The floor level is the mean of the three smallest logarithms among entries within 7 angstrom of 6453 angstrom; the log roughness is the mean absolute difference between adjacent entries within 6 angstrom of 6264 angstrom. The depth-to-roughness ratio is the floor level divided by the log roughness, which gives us 66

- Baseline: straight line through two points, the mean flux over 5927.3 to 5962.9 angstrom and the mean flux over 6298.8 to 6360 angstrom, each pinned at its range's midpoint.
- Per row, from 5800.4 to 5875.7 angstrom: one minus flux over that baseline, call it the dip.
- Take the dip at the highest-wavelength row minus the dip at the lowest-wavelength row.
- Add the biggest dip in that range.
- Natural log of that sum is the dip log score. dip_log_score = -2.5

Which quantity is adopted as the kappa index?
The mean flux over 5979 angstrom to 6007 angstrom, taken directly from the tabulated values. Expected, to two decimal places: 8.78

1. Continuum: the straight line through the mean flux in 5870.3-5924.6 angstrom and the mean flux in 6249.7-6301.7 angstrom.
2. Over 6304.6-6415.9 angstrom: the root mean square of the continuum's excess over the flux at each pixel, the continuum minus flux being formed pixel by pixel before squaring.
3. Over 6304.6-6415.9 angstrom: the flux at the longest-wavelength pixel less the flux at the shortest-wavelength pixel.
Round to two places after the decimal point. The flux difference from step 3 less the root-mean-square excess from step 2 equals -0.31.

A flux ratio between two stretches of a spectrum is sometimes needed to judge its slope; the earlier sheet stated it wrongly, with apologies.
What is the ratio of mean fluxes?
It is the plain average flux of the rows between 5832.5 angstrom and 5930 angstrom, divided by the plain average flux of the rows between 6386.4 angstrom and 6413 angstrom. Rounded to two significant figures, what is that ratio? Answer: 0.96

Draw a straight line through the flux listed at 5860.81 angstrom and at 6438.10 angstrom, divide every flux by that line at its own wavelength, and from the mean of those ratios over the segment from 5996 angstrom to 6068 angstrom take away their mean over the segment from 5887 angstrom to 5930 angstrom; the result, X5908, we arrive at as 0.15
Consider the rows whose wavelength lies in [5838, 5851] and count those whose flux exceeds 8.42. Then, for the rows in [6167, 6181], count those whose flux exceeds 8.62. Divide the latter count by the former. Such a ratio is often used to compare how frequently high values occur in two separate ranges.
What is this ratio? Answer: 0.40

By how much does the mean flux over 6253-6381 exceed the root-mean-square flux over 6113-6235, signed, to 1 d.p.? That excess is 0.2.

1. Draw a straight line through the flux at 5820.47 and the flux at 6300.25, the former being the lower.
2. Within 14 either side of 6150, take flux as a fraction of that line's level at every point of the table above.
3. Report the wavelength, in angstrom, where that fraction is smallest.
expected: 6162.51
